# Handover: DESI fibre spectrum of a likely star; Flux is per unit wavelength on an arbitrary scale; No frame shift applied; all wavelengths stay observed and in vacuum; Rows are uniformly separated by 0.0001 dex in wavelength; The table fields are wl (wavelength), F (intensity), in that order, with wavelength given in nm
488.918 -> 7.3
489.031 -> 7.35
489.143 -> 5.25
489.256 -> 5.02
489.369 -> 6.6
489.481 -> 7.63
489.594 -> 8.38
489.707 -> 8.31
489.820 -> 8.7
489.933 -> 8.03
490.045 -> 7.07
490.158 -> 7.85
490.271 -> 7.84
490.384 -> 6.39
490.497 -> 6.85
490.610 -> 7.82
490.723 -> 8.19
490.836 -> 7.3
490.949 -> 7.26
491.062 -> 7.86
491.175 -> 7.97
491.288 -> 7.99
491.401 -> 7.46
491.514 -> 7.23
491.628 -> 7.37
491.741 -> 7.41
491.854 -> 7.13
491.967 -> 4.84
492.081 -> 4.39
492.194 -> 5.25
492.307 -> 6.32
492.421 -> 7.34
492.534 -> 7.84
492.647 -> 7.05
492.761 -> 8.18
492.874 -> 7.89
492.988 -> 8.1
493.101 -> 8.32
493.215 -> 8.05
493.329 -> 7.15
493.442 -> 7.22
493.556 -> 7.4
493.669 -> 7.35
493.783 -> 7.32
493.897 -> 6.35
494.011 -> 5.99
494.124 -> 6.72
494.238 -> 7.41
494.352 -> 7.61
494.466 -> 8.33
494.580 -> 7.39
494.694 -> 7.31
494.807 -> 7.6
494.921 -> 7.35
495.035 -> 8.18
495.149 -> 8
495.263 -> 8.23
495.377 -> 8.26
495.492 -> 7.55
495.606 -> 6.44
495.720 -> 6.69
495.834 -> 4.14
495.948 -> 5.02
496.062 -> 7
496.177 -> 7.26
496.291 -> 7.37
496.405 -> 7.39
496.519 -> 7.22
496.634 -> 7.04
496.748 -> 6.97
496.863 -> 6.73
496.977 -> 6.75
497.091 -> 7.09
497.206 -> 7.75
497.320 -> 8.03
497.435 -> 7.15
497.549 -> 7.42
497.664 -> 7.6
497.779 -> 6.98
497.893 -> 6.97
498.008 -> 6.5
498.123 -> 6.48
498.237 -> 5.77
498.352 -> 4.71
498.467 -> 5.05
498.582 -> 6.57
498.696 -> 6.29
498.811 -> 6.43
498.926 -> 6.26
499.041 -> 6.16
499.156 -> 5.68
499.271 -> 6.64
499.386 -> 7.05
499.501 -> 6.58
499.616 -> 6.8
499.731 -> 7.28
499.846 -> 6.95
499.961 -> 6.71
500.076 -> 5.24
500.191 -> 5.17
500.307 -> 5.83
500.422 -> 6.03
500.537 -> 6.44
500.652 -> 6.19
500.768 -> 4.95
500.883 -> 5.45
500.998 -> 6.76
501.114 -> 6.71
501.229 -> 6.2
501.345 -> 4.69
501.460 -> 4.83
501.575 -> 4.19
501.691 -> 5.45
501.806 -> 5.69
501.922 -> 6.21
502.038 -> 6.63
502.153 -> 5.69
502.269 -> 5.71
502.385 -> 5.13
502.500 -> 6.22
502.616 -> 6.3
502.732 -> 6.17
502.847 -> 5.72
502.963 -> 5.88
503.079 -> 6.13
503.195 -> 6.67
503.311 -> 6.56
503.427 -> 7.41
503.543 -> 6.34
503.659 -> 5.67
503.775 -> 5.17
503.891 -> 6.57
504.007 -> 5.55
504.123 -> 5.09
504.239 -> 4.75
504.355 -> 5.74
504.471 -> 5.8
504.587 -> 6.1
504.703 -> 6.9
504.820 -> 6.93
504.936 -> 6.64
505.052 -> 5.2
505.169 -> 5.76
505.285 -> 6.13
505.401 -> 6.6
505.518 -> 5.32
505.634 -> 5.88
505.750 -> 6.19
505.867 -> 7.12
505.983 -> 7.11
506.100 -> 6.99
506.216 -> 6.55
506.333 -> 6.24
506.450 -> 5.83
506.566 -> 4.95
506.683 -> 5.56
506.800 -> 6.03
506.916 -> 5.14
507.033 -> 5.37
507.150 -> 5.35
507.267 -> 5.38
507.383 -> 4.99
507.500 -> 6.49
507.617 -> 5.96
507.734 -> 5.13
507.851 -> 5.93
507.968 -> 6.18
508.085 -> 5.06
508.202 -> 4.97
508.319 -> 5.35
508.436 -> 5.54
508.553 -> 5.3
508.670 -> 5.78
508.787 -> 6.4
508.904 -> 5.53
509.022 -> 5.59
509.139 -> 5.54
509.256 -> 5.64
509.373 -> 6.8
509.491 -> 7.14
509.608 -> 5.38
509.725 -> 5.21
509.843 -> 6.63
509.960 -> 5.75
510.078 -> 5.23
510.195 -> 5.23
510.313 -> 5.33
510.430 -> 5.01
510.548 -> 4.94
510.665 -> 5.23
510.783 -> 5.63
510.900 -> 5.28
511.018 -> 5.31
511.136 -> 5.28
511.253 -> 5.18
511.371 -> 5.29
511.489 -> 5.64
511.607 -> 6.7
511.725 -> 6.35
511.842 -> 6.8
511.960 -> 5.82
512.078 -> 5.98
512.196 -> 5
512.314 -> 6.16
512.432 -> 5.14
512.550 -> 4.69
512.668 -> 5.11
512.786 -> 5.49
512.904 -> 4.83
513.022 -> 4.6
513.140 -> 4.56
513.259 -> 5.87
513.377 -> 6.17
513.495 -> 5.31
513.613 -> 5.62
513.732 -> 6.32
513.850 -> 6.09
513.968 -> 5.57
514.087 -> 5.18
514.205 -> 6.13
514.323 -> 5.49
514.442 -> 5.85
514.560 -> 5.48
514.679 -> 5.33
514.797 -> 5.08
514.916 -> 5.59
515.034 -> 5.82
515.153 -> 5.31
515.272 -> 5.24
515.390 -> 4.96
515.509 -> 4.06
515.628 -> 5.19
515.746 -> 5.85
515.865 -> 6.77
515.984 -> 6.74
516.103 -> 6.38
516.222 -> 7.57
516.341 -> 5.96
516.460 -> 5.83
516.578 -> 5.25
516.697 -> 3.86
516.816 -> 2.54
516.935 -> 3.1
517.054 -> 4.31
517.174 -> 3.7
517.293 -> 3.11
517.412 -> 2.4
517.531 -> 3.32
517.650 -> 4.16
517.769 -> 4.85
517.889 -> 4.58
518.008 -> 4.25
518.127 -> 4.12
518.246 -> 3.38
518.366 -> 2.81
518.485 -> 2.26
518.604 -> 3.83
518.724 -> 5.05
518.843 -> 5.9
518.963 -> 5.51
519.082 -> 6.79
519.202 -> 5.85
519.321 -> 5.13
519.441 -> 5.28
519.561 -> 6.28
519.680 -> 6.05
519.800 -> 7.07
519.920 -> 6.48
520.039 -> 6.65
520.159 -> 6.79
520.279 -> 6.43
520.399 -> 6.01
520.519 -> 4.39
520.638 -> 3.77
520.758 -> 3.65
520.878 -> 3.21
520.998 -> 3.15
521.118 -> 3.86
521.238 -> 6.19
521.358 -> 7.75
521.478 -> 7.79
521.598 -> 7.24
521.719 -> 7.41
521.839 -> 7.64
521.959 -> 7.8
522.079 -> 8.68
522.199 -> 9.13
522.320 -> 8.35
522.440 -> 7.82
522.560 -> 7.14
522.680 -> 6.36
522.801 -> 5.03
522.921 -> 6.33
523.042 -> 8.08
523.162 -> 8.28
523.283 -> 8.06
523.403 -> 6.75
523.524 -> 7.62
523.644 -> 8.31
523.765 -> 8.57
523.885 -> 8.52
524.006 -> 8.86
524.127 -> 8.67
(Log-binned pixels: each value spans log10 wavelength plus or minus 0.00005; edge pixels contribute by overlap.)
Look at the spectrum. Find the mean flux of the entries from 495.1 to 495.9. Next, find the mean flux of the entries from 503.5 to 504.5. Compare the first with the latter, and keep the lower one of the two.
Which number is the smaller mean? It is 5.6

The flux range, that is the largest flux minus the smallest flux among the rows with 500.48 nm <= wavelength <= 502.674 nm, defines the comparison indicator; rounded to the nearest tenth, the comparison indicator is 2.6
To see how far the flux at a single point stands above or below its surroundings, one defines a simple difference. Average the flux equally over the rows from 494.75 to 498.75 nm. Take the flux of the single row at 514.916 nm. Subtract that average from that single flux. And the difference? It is -1.3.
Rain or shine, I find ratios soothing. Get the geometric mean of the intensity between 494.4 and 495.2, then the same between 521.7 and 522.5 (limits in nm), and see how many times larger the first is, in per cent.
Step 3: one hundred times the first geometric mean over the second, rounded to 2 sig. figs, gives 95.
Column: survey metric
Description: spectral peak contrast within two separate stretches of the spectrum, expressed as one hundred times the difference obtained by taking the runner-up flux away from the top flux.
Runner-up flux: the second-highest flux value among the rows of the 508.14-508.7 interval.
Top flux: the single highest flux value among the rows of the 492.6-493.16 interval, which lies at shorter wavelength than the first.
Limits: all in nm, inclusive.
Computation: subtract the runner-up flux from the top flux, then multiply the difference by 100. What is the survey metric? 278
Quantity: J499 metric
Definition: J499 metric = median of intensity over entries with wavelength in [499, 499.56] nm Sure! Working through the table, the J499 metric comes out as 6.6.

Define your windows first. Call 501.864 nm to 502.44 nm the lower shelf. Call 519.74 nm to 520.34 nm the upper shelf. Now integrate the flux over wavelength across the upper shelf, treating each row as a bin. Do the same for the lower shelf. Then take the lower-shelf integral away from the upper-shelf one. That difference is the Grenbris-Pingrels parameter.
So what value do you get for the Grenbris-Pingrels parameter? 0.6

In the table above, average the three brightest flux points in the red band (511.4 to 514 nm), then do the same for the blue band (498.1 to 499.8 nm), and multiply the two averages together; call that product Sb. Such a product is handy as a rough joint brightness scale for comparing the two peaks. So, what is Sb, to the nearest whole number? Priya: 47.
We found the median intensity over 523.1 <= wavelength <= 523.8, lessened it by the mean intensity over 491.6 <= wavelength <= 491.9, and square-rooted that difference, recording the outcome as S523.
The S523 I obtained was 0.93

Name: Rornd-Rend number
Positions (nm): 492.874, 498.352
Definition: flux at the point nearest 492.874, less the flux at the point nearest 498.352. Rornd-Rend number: 3.2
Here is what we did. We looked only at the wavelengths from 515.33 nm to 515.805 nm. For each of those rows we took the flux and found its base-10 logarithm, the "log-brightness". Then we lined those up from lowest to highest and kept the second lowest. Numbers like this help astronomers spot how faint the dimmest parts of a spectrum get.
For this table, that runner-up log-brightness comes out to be 0.70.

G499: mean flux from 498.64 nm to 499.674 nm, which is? 6.4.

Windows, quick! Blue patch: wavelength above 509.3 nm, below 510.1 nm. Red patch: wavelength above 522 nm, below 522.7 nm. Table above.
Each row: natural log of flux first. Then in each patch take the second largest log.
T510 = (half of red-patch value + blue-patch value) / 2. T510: 1.50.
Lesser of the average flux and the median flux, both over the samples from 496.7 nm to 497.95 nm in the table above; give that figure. 7.09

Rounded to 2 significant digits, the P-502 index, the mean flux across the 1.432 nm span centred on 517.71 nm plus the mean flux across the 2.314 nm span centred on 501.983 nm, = 9.5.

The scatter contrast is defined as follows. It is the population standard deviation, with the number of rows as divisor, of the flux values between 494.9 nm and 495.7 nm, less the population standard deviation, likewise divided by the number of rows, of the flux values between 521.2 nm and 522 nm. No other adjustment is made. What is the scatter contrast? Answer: 0.1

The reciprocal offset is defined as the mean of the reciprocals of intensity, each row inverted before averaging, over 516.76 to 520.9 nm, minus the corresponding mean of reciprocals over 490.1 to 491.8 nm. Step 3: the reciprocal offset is 0.10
